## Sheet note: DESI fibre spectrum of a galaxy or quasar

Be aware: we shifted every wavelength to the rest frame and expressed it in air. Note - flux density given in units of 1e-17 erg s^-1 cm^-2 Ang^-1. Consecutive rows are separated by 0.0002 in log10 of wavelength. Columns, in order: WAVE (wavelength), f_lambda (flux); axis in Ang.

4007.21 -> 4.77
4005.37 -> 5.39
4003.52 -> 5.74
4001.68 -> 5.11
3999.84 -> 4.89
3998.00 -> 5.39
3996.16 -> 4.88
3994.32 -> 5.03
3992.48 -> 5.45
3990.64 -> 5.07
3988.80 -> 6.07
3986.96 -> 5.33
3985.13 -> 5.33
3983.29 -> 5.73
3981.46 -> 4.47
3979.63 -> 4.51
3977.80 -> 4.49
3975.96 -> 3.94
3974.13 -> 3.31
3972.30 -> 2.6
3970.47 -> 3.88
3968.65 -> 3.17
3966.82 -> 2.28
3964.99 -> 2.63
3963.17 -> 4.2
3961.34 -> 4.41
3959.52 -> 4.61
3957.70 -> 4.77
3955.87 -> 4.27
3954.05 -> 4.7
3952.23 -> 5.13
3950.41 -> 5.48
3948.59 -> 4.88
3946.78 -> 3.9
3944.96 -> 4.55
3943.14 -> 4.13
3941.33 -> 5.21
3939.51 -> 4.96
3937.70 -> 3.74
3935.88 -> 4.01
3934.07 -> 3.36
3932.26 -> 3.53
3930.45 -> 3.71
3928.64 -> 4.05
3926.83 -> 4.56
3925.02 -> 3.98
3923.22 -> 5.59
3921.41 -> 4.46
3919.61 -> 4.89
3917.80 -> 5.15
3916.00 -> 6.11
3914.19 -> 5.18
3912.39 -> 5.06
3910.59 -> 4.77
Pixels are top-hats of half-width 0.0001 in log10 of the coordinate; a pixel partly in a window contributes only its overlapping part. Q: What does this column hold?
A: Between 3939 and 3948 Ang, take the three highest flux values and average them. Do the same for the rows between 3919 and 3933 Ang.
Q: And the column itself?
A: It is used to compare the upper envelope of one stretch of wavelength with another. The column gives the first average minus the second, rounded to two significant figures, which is -0.11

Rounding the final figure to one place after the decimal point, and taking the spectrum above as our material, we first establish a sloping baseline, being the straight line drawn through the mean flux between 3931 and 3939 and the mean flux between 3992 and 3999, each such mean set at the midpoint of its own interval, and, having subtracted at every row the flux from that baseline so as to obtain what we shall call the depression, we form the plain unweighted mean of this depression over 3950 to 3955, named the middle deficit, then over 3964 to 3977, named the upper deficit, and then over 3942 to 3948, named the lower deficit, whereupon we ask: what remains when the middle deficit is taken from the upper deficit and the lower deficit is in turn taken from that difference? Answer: 2.7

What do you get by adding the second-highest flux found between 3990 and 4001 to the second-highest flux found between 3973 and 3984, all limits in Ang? 9.9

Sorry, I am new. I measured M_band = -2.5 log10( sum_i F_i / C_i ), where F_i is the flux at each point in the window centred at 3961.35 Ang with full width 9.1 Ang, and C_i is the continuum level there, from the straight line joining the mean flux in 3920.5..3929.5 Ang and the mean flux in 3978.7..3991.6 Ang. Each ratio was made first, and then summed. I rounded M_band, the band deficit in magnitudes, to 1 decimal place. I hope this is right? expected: -1.6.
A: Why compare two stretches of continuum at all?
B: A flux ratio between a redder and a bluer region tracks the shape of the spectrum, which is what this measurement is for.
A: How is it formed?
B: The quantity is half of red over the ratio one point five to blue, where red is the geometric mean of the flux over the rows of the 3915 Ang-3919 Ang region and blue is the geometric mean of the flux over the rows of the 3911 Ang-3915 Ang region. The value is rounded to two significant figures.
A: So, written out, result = 9.6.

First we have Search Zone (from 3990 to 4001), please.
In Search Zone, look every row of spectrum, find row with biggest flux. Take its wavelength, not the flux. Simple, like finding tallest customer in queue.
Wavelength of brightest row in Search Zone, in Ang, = 3992.48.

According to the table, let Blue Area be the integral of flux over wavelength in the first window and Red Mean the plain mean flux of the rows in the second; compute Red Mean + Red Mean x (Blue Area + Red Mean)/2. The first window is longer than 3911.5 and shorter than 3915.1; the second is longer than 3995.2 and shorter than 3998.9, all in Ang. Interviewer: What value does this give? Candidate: 66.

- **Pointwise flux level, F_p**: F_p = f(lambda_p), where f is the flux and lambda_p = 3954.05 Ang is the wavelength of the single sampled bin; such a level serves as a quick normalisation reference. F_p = 4.7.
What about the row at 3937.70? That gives 3.74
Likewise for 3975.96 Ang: 3.94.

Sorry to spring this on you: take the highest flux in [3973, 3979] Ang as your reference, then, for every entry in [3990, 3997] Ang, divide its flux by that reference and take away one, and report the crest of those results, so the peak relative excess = 0.21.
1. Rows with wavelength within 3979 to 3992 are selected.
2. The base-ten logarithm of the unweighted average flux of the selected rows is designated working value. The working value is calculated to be 0.72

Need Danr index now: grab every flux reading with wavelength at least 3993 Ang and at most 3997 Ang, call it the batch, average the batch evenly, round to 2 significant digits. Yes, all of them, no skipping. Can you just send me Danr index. 5.0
